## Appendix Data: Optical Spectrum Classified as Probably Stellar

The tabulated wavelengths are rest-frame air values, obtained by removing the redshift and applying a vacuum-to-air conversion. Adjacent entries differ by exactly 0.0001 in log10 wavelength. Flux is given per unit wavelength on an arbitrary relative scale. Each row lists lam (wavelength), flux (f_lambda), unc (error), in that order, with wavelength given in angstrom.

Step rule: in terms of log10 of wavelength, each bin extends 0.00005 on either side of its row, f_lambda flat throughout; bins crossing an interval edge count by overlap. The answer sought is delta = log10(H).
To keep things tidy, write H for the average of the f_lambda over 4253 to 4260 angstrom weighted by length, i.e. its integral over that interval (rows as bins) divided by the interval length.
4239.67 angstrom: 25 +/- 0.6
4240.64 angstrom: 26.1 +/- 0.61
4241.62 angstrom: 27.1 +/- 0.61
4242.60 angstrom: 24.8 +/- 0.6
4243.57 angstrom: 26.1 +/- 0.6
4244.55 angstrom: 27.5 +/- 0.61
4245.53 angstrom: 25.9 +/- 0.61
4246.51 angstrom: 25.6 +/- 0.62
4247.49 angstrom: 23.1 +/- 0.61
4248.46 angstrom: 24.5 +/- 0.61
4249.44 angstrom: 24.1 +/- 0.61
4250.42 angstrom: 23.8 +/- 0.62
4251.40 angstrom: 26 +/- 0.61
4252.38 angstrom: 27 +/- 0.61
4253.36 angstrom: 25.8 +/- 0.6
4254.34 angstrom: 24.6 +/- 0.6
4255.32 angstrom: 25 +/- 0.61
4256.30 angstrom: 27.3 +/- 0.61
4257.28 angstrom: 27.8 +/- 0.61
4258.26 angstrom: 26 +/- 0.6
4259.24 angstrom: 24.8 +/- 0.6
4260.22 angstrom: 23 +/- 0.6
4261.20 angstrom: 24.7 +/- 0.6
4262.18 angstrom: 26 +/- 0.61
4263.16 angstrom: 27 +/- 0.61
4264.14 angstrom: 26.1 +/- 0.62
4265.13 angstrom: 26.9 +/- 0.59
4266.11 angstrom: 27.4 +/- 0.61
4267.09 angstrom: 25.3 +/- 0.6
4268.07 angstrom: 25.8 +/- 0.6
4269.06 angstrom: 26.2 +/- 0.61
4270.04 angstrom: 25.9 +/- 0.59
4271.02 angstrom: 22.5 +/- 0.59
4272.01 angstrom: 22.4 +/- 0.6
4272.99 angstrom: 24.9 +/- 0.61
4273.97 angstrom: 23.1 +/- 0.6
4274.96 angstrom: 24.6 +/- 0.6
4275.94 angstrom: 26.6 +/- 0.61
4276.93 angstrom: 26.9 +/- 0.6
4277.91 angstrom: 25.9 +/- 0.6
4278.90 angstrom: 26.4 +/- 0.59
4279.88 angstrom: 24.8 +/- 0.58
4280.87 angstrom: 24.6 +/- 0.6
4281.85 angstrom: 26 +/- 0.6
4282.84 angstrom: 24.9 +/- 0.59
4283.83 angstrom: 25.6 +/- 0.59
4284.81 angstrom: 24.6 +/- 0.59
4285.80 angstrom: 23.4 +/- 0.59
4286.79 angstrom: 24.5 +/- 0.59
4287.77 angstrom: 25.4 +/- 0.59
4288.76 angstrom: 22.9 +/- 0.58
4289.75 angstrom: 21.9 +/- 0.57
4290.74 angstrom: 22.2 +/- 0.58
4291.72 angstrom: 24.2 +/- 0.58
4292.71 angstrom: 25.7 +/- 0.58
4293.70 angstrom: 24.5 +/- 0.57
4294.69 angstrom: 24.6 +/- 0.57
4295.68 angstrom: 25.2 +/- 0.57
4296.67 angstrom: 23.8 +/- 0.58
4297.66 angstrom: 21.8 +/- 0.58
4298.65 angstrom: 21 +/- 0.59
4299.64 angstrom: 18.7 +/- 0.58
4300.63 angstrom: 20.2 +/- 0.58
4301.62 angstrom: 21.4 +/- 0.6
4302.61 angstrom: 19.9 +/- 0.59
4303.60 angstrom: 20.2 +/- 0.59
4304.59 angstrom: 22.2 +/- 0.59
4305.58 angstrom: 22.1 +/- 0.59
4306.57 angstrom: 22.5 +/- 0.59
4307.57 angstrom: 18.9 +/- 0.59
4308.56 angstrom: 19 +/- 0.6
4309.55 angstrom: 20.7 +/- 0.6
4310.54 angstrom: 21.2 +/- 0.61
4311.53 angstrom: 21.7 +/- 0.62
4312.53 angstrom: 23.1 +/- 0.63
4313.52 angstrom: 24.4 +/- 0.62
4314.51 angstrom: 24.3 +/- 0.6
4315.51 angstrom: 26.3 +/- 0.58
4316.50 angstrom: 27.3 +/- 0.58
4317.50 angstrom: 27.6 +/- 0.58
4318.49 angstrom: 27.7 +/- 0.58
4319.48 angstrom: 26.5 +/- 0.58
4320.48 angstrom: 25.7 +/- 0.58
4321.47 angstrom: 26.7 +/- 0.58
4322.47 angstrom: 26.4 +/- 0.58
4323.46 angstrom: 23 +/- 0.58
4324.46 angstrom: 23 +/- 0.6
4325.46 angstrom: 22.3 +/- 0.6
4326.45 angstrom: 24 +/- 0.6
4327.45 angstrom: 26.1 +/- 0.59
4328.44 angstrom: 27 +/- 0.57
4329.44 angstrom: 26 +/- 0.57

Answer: 1.41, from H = 25.8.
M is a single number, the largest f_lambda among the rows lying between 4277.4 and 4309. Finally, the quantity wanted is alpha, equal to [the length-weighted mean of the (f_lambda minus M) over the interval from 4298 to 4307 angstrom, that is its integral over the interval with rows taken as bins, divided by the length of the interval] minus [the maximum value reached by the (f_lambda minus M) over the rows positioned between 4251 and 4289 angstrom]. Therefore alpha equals -6.9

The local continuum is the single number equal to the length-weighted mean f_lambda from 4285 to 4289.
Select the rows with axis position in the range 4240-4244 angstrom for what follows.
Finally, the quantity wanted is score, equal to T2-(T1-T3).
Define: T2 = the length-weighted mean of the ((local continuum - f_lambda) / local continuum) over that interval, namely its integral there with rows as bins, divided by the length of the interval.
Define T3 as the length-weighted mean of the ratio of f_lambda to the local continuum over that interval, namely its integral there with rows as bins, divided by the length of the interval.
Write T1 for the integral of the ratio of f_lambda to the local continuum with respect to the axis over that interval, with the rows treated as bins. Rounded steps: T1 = 4.31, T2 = -0.08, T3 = 1.08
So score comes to -3.3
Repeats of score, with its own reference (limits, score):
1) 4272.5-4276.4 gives -3.0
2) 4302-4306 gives -2.5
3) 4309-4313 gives -2.6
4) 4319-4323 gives -3.4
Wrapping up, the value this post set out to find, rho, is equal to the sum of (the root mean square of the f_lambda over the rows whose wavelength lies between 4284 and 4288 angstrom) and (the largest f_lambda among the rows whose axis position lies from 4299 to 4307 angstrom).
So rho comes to 47.0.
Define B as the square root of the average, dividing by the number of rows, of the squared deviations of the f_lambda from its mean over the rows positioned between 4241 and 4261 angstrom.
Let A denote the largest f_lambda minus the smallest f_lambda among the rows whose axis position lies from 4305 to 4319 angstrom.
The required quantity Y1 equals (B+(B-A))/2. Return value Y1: -3.0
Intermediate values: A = 8.8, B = 1.38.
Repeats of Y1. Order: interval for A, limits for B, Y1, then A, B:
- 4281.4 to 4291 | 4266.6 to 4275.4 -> -0.6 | 4.1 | 1.40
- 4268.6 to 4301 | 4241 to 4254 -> -2.8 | 8.2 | 1.29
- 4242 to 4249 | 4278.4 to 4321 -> 0.2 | 4.4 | 2.42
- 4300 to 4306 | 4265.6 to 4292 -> 0.3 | 2.3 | 1.49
